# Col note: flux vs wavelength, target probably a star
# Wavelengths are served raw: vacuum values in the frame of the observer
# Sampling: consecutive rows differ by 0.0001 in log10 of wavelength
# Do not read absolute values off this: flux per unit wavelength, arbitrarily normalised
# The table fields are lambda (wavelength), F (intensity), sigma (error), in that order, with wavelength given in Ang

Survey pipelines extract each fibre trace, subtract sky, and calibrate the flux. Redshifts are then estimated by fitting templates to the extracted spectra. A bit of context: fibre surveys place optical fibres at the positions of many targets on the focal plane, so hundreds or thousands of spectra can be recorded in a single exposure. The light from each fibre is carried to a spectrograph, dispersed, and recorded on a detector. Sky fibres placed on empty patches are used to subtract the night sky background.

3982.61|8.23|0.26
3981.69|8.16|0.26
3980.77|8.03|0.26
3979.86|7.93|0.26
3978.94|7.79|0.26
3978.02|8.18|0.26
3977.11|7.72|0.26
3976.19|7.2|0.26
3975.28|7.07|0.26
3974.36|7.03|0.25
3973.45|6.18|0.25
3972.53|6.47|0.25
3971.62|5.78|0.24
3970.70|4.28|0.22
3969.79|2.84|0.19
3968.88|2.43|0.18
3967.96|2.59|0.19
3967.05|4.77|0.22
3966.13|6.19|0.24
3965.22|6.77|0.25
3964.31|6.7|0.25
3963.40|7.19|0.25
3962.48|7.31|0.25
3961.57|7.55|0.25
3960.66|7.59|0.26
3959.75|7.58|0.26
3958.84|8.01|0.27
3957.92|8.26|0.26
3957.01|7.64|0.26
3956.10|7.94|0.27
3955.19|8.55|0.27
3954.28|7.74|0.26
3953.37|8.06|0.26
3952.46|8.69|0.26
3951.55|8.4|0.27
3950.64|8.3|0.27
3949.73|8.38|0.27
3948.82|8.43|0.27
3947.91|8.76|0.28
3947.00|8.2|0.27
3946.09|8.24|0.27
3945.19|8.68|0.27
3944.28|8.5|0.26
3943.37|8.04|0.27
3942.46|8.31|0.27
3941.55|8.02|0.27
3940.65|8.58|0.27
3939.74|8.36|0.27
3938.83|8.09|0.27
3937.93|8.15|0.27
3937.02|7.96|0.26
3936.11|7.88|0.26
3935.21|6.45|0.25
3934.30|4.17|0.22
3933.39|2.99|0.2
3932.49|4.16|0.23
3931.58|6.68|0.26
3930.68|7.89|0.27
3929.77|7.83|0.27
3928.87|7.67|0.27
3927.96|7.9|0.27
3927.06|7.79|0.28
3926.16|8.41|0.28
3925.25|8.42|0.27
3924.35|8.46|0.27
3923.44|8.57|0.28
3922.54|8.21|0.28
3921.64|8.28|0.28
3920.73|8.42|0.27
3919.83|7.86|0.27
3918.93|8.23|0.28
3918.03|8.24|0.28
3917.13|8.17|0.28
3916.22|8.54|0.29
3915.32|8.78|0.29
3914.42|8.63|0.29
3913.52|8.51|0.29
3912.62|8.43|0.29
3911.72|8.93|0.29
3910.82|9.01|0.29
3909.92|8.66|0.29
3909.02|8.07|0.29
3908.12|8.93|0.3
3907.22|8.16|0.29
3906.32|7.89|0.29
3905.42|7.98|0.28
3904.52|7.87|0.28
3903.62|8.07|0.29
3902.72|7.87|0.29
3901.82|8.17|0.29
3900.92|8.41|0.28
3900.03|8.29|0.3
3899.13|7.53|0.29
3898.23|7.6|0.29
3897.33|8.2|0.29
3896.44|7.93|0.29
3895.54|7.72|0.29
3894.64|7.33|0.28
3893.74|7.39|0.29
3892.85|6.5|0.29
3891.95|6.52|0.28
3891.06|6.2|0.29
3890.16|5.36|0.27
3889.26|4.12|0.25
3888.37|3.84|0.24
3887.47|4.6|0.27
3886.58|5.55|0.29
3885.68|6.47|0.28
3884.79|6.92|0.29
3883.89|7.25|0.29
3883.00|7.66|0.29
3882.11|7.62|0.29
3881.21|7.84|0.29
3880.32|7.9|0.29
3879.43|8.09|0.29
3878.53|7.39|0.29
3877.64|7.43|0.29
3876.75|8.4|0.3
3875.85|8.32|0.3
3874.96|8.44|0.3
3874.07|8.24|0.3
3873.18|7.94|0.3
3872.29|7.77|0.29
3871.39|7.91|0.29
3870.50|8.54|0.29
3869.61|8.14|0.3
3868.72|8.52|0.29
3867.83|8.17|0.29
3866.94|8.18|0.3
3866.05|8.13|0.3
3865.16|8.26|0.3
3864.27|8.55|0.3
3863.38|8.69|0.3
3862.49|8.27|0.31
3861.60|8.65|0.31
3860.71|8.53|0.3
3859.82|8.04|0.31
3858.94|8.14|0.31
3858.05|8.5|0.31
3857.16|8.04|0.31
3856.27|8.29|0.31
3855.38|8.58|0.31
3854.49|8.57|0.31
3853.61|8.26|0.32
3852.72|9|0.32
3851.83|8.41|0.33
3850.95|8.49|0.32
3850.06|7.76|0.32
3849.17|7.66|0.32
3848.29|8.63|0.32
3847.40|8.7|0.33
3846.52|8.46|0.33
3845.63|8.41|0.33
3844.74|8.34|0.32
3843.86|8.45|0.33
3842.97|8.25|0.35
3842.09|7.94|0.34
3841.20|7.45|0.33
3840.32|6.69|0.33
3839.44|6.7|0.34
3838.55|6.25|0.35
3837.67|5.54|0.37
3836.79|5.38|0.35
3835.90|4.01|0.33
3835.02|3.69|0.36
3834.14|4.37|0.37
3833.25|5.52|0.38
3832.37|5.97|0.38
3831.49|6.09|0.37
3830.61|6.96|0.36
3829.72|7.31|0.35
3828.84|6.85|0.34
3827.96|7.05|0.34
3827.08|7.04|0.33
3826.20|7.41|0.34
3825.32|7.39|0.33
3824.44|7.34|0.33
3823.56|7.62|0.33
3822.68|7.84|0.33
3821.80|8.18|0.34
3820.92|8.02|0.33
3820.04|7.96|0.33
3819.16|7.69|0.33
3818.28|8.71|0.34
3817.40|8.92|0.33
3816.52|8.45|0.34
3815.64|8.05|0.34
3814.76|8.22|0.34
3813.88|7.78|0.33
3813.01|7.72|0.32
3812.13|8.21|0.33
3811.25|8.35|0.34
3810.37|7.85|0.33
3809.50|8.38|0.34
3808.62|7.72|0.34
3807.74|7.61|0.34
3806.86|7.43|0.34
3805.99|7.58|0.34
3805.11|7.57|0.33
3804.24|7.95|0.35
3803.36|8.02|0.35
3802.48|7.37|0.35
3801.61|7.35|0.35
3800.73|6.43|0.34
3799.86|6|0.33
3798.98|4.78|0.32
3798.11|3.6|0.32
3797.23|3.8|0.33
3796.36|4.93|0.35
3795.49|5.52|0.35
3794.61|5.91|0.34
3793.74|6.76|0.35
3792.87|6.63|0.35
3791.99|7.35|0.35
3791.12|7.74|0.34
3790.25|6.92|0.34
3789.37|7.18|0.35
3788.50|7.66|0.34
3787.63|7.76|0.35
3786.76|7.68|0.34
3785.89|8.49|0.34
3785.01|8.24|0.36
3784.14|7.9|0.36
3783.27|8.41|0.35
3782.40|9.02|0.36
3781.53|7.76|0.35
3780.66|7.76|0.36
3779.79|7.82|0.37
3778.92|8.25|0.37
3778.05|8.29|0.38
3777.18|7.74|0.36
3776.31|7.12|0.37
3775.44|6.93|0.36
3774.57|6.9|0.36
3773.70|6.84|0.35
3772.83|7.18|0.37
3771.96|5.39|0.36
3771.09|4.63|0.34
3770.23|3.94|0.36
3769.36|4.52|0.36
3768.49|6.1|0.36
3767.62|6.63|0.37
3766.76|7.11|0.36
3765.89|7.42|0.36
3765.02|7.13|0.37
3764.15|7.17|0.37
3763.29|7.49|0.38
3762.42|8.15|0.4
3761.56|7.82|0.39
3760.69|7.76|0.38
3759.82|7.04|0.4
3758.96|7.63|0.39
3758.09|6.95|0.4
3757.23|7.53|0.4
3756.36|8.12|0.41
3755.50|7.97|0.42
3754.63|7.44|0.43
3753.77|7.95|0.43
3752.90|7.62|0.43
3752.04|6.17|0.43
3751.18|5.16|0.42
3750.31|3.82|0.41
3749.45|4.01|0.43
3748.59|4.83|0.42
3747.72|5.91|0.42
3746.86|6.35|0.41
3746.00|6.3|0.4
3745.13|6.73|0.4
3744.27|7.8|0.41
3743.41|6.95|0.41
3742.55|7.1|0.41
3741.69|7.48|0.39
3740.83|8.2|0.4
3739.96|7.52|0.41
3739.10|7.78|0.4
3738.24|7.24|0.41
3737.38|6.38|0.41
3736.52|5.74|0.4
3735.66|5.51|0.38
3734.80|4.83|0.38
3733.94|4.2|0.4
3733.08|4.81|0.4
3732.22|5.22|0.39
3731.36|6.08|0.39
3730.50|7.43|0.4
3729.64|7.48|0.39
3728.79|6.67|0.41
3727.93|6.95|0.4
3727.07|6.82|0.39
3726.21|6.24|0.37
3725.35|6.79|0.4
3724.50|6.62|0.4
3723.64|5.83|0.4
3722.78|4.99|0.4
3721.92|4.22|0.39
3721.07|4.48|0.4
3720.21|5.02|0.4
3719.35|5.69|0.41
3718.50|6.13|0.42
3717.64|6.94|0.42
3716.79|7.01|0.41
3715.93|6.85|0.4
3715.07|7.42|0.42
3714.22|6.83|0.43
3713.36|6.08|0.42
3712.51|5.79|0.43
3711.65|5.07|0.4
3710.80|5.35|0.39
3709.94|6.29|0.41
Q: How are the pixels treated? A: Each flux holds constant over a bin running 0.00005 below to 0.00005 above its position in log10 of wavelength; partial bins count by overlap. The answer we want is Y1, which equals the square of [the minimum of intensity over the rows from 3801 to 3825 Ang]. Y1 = 54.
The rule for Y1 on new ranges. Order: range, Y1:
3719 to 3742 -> 18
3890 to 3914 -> 29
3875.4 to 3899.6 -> 15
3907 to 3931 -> 59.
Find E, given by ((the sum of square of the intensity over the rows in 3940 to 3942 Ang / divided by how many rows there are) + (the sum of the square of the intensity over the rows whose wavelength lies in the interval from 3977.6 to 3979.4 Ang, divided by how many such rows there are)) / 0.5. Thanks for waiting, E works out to 266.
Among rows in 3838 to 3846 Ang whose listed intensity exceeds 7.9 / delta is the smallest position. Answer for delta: 3842.09 Ang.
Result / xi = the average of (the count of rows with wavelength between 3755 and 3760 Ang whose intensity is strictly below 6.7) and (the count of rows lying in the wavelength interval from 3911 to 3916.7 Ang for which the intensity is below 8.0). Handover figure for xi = 0.0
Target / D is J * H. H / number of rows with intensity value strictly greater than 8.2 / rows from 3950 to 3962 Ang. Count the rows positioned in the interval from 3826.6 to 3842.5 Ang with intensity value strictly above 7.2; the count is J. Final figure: 15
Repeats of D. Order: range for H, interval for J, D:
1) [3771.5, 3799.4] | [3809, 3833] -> 126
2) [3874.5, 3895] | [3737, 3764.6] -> 51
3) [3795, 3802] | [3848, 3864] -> 0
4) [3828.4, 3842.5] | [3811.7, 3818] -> 0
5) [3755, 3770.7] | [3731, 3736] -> 0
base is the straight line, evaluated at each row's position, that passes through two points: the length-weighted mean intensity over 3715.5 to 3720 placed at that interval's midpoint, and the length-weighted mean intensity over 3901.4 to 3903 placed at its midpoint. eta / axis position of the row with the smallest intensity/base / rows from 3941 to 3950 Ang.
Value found 3941.55 Ang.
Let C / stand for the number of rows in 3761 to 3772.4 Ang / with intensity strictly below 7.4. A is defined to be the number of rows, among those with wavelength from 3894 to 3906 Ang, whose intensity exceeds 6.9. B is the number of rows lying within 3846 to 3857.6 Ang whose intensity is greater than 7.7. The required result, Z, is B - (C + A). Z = -10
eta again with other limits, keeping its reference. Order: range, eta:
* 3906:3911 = 3906.32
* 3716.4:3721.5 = 3721.07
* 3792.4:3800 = 3798.11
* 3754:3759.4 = 3758.09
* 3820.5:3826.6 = 3824.44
